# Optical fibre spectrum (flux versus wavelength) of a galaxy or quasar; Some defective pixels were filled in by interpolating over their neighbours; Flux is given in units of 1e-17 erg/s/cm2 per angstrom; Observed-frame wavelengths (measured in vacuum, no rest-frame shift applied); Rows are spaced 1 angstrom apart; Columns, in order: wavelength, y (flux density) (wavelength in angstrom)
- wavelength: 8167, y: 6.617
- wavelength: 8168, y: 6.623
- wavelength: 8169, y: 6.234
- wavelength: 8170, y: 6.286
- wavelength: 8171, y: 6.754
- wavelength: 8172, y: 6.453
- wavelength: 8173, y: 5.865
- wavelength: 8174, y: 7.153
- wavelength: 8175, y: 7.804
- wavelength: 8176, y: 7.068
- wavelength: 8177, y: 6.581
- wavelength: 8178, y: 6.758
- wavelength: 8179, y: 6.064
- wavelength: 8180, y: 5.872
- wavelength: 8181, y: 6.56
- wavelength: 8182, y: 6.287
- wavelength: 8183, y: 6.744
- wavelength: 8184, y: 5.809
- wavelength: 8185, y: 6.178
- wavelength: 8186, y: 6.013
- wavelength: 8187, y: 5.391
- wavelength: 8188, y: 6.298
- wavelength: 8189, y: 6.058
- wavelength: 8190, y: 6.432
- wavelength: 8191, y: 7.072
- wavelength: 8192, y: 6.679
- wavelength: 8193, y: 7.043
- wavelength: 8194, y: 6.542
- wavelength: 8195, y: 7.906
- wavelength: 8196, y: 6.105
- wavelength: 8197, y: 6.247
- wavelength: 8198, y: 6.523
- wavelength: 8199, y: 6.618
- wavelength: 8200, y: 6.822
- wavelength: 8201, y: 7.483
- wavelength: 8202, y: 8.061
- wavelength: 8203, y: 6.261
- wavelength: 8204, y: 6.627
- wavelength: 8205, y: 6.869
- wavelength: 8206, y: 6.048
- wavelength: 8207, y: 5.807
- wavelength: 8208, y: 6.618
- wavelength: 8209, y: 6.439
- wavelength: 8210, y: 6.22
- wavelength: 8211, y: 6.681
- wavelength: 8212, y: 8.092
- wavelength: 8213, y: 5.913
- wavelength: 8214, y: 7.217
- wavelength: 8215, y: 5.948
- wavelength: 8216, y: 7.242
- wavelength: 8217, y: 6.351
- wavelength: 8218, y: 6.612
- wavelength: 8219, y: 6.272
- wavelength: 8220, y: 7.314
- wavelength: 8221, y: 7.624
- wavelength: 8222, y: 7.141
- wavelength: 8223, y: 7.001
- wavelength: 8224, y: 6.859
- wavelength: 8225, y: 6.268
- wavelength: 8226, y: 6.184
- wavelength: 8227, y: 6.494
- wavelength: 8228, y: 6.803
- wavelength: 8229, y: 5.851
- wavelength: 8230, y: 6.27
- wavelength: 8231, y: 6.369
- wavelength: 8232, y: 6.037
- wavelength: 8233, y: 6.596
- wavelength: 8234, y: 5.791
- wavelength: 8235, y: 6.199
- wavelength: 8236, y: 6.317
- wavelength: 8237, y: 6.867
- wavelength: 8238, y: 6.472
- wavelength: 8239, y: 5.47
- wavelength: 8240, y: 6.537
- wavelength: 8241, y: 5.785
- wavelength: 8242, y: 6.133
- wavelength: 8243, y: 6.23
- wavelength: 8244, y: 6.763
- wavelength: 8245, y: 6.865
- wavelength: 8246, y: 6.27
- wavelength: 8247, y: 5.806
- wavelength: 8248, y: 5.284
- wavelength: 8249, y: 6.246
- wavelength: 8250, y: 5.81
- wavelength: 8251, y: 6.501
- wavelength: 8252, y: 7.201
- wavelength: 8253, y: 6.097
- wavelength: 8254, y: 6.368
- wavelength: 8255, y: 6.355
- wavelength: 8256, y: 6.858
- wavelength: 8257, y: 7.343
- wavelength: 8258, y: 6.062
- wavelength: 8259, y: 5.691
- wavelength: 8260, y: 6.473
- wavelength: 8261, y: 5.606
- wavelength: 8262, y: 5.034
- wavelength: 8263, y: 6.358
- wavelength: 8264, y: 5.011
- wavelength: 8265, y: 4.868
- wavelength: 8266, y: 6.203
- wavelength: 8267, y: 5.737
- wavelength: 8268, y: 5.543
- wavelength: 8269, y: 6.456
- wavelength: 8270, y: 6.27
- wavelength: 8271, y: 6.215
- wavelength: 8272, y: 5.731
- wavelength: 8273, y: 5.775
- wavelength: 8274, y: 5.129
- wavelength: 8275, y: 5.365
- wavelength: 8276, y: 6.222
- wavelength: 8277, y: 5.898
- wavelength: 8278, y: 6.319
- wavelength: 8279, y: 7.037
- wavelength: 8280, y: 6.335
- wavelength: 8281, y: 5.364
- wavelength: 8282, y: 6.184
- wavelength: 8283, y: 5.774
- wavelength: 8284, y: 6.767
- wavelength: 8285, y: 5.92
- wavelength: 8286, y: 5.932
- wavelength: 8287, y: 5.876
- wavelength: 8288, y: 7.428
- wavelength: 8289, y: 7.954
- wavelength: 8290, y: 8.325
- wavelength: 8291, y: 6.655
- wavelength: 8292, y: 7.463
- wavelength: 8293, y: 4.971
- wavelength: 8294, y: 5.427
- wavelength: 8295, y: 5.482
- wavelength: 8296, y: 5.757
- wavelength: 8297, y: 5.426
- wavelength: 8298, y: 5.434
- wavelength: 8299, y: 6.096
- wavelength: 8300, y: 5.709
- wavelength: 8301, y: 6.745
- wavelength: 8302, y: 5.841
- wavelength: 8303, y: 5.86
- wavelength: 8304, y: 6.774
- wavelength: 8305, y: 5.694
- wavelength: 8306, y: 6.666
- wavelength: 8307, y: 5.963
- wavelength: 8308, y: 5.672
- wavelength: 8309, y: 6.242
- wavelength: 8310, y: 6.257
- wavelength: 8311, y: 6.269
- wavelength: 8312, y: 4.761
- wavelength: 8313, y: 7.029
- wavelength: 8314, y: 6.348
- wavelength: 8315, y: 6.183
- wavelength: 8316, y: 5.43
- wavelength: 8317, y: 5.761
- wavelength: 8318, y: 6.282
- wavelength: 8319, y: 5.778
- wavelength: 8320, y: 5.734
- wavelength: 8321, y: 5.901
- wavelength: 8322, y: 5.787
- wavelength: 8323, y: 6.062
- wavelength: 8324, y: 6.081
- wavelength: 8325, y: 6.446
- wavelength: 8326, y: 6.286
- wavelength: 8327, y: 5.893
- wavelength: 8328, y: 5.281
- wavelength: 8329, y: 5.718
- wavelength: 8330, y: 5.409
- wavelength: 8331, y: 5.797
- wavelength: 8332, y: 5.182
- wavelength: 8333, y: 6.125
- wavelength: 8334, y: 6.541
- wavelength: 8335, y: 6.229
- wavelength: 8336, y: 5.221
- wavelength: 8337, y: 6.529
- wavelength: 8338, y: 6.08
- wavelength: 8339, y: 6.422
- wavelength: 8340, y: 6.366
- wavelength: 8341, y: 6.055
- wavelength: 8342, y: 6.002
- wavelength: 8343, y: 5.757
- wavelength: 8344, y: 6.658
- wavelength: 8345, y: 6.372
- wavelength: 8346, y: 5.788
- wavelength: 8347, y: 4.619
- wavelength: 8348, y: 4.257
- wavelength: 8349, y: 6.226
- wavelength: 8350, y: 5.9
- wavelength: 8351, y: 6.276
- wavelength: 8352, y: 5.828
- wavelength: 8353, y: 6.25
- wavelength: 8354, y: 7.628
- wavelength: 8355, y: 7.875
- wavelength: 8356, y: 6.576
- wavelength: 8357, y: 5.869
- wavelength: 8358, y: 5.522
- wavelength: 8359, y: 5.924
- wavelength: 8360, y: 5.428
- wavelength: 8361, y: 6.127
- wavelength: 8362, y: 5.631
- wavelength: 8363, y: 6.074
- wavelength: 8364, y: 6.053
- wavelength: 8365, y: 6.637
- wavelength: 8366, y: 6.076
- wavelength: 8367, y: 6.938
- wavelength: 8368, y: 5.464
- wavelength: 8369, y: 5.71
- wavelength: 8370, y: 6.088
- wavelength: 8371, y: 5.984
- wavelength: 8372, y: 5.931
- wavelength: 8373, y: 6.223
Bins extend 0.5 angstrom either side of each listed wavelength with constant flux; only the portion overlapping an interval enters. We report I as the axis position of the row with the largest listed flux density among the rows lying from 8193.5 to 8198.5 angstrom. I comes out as 8195 angstrom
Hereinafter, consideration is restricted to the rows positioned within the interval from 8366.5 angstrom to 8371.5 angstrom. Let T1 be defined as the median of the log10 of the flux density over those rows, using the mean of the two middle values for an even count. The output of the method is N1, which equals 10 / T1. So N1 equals 12.87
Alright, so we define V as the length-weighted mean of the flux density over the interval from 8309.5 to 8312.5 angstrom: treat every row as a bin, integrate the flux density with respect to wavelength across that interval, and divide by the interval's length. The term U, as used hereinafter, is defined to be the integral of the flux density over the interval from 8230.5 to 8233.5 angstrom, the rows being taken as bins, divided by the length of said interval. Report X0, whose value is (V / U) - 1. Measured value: -0.09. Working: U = 6.33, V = 5.76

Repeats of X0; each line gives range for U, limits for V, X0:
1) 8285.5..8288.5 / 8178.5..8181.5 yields -0.04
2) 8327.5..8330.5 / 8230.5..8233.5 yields 0.16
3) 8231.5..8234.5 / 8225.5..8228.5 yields 0.06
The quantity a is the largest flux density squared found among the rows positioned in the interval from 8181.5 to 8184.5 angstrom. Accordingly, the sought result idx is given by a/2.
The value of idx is 23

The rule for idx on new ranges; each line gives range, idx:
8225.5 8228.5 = 23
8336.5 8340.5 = 21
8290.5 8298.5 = 28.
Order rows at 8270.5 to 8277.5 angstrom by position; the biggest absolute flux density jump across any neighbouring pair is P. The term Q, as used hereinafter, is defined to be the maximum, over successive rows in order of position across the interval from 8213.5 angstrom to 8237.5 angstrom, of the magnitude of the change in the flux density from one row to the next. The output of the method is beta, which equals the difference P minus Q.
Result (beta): -0.4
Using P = 0.9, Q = 1.3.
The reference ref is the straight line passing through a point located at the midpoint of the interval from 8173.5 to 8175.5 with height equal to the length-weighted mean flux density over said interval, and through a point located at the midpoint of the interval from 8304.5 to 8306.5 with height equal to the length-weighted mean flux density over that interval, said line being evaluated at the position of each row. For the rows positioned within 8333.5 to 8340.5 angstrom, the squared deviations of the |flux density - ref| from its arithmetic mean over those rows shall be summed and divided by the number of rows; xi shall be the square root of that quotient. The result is 0.2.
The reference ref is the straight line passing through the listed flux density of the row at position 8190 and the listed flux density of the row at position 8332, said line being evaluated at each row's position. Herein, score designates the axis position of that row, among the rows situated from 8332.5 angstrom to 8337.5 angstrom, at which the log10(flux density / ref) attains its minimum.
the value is 8336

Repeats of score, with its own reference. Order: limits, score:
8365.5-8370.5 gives 8368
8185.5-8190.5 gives 8187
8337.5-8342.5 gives 8342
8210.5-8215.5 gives 8213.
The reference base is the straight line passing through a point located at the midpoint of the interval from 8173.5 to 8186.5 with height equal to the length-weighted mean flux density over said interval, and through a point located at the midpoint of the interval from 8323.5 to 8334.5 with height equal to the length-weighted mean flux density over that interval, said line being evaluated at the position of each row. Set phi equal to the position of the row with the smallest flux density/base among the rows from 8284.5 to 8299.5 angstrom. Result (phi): 8293 angstrom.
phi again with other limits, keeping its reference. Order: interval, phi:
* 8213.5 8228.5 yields 8215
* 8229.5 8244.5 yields 8239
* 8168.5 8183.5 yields 8173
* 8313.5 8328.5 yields 8328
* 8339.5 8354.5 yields 8348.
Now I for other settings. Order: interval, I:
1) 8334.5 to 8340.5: 8337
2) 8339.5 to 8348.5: 8344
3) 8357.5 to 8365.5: 8365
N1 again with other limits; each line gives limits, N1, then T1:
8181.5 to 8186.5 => 12.64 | 0.791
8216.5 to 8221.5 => 12.19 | 0.820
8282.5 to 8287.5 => 12.95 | 0.772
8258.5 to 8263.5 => 13.24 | 0.755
